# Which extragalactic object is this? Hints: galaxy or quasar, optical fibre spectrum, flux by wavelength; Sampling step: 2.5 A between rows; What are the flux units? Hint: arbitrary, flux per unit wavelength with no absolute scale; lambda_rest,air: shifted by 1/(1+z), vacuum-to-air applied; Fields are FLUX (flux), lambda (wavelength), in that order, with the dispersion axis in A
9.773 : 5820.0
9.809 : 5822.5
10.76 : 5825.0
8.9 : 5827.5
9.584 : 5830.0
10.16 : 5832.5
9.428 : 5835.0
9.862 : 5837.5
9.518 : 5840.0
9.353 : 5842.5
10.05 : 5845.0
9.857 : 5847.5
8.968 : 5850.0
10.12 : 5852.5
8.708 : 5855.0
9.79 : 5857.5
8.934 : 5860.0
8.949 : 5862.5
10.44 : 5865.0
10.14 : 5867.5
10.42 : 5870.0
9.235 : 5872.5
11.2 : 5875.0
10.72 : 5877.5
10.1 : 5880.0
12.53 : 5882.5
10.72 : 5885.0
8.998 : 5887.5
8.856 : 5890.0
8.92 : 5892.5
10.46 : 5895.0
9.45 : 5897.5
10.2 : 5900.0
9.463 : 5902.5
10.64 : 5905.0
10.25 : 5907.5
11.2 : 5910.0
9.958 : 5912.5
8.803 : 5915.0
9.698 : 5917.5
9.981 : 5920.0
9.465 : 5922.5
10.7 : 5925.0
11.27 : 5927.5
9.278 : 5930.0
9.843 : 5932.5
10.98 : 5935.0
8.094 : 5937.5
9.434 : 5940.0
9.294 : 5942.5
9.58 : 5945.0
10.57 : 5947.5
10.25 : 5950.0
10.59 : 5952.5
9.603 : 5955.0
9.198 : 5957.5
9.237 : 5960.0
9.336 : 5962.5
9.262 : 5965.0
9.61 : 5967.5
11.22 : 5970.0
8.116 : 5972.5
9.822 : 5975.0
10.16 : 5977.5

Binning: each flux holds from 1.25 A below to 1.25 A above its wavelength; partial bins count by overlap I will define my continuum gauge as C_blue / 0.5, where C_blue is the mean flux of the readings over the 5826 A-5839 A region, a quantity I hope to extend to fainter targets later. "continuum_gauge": 19.2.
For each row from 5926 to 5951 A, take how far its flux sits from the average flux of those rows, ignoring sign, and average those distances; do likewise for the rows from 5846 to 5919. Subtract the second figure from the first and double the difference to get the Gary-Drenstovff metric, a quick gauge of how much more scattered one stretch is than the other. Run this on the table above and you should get 0.04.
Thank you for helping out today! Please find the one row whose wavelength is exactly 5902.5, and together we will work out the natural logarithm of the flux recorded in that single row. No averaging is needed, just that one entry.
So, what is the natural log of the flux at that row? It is 2.25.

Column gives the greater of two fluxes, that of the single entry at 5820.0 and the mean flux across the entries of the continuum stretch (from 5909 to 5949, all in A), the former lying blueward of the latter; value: 9.9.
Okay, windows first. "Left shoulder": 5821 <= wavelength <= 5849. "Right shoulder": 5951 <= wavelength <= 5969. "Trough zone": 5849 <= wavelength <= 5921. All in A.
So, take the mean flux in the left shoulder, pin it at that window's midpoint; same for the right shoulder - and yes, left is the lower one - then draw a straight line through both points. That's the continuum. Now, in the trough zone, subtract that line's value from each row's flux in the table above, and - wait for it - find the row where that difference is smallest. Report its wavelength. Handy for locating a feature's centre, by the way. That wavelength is 5855.0 A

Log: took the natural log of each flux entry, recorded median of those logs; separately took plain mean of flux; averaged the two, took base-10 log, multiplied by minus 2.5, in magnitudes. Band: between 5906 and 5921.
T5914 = -1.971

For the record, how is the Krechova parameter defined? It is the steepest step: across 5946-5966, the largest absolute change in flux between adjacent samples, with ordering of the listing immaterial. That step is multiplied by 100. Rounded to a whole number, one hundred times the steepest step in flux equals 99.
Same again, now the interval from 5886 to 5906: 154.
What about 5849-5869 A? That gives 149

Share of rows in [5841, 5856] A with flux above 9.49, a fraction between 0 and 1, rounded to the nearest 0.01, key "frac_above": 0.50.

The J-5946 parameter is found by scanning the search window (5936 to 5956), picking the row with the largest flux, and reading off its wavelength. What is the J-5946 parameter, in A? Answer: 5952.5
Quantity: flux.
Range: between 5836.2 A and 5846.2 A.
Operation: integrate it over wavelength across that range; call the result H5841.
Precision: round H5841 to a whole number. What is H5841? 97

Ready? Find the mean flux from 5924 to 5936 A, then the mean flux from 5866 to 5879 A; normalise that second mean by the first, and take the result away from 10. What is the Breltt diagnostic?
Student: 9.01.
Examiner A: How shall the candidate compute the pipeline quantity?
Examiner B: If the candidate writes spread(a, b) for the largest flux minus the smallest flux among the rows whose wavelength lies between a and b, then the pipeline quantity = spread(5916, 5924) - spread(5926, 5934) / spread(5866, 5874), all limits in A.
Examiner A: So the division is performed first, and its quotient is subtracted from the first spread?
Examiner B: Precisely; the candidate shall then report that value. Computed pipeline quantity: -1.17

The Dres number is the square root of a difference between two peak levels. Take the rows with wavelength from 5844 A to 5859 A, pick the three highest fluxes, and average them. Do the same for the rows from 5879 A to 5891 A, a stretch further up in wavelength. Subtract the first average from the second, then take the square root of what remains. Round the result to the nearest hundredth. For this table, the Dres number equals 1.05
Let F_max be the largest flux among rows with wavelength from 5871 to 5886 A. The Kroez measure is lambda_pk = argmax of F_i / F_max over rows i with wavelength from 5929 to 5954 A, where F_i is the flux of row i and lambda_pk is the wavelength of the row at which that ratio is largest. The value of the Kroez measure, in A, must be 5935.0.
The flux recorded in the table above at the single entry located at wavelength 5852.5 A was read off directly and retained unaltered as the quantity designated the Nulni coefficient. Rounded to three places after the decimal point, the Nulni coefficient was 10.120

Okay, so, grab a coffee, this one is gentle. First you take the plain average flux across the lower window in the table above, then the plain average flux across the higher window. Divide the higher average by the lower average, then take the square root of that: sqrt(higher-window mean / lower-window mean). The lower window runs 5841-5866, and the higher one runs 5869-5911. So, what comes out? 1.04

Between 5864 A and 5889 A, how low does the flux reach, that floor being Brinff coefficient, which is 8.998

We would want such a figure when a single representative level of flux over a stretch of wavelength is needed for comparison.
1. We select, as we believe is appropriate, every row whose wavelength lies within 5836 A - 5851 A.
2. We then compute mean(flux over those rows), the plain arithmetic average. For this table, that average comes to 9.6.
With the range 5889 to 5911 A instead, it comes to 9.9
